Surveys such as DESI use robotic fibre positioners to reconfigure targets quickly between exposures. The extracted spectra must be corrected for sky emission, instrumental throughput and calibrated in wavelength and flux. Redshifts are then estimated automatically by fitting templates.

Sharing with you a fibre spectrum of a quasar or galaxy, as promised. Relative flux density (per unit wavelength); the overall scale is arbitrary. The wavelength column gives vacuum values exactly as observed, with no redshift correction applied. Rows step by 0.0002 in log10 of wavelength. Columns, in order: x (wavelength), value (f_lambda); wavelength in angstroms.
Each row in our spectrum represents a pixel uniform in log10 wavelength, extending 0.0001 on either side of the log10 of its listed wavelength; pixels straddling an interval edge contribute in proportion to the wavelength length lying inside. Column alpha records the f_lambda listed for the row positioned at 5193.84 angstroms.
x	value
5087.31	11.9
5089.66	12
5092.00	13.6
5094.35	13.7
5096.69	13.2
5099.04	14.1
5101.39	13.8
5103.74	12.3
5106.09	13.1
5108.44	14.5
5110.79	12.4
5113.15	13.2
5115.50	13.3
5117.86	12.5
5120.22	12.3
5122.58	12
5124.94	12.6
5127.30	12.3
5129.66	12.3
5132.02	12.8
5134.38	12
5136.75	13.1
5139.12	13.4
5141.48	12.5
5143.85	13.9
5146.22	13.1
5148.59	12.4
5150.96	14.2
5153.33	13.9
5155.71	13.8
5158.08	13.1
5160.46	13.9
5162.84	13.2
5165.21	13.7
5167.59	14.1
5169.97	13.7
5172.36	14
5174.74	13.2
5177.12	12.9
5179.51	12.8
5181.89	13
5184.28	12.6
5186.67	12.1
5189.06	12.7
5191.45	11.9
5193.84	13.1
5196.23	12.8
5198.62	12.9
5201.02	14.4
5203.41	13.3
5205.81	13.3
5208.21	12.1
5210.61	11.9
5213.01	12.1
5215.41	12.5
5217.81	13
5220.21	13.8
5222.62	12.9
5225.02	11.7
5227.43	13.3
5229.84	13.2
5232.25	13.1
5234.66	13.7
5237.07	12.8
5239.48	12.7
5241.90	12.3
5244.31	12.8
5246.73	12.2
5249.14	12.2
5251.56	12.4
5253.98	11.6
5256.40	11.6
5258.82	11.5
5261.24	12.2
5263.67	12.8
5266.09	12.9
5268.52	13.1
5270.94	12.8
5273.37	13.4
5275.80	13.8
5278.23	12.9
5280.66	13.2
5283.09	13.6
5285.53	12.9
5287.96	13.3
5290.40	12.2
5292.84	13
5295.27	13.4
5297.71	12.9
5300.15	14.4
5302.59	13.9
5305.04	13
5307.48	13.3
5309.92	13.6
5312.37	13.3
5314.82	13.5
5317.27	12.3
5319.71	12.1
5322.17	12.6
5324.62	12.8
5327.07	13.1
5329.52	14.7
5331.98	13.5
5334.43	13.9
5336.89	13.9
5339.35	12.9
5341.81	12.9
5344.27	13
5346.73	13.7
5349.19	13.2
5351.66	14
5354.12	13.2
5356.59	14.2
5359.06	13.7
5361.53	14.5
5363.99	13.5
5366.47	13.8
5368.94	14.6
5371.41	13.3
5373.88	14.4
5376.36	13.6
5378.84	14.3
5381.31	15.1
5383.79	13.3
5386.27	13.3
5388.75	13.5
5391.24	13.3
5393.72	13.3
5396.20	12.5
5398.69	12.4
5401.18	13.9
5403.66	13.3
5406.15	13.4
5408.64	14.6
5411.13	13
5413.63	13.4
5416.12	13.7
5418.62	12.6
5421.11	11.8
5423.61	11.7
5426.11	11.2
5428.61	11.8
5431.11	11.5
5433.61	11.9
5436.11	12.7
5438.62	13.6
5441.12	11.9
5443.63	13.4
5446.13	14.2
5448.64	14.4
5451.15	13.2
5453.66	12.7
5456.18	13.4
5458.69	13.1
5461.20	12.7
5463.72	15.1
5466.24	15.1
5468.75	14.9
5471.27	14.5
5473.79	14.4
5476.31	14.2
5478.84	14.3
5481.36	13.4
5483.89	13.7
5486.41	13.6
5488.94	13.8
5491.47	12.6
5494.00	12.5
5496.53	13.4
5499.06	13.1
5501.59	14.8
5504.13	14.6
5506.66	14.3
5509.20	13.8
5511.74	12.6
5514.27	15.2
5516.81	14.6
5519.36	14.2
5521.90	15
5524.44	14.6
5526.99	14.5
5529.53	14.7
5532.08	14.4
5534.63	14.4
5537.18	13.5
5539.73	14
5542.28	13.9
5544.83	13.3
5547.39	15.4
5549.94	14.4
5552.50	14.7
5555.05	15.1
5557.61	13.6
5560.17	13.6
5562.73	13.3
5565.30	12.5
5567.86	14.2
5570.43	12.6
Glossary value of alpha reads 13.1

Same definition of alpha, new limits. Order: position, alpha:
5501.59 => 14.8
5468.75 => 14.9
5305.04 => 13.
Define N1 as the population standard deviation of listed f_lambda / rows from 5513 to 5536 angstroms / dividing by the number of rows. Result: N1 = 0.29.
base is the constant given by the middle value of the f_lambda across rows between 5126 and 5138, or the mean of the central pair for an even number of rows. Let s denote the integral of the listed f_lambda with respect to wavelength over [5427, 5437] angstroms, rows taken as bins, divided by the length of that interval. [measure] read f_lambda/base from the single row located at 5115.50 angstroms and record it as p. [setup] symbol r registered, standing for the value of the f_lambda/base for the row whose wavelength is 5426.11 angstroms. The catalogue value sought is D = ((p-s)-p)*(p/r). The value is -14.2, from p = 1.08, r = 0.91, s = 11.9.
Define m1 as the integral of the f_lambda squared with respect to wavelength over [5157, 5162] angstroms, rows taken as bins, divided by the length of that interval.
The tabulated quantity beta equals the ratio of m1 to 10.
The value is 18.2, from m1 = 182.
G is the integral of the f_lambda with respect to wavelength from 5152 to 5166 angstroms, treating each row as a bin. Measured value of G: 190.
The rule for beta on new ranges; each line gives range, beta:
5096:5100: 18.7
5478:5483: 19.1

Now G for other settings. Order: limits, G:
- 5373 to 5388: 210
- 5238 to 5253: 186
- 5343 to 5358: 203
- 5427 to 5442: 183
